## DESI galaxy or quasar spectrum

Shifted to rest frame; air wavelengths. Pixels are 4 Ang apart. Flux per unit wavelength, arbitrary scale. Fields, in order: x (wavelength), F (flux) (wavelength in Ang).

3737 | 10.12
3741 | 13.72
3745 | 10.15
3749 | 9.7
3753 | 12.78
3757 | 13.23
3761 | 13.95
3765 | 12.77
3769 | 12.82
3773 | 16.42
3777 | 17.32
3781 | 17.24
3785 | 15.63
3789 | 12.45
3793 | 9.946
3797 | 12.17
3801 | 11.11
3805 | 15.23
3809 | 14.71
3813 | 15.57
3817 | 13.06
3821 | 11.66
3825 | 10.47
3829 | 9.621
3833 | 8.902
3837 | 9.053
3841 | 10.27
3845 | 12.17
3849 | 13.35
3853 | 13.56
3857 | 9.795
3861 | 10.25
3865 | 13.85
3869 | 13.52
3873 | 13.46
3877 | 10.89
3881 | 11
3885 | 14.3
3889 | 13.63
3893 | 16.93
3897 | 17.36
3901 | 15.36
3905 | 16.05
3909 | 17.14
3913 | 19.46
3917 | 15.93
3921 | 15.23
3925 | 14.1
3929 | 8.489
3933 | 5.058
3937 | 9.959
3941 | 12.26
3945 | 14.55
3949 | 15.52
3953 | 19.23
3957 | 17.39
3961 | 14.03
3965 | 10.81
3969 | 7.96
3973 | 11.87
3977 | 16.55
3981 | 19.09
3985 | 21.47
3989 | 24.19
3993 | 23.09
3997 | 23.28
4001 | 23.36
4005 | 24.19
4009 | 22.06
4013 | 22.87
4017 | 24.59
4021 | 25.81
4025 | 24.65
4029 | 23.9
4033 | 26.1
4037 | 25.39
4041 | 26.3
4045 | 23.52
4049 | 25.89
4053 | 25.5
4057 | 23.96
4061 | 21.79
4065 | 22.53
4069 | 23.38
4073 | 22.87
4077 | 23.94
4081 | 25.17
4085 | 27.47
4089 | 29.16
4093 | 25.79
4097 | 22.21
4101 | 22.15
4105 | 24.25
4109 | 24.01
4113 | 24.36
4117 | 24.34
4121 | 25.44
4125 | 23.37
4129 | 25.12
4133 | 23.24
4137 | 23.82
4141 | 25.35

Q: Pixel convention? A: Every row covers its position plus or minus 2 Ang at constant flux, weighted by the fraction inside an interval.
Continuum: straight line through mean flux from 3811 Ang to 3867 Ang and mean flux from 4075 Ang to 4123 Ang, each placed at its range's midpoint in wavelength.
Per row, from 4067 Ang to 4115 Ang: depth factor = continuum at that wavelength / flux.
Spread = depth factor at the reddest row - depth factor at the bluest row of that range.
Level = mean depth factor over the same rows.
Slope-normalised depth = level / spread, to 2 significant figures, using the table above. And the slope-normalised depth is 19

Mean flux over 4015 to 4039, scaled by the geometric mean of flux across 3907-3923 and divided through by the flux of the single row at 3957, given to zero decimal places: 24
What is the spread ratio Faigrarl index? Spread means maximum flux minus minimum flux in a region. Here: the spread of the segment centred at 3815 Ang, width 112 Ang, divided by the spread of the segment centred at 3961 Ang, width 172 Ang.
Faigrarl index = 0.4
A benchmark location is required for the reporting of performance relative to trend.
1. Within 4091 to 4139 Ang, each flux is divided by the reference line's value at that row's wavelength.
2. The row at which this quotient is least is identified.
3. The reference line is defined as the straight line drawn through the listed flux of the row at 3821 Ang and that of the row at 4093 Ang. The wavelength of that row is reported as 4133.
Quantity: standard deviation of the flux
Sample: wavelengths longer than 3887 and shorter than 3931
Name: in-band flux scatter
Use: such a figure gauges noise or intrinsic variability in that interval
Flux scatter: 3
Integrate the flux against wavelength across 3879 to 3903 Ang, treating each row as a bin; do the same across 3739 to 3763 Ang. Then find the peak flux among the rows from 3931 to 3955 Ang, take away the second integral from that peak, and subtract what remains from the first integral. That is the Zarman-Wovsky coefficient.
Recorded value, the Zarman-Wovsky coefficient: 629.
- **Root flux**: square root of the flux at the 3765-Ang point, 3.6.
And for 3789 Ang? 3.5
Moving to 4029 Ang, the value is 4.9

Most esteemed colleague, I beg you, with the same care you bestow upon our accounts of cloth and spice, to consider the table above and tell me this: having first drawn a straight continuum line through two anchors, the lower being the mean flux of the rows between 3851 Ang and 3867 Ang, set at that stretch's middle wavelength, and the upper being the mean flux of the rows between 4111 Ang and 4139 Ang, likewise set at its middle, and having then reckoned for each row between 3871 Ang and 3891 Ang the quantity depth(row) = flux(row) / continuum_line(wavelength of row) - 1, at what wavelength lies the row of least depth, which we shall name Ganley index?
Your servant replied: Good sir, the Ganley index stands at 3881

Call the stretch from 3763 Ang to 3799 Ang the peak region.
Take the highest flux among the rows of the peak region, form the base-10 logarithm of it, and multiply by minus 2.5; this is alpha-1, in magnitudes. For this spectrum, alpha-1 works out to -3.10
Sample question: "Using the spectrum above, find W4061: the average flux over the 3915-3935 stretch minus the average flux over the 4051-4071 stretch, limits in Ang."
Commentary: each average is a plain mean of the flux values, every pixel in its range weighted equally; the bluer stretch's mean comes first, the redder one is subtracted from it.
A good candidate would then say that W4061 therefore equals -12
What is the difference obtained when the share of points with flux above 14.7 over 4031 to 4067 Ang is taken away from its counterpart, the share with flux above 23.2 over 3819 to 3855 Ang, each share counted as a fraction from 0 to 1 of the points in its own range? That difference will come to -1.00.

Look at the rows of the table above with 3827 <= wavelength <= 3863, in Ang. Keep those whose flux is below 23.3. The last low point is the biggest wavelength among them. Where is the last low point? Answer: 3861 Ang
